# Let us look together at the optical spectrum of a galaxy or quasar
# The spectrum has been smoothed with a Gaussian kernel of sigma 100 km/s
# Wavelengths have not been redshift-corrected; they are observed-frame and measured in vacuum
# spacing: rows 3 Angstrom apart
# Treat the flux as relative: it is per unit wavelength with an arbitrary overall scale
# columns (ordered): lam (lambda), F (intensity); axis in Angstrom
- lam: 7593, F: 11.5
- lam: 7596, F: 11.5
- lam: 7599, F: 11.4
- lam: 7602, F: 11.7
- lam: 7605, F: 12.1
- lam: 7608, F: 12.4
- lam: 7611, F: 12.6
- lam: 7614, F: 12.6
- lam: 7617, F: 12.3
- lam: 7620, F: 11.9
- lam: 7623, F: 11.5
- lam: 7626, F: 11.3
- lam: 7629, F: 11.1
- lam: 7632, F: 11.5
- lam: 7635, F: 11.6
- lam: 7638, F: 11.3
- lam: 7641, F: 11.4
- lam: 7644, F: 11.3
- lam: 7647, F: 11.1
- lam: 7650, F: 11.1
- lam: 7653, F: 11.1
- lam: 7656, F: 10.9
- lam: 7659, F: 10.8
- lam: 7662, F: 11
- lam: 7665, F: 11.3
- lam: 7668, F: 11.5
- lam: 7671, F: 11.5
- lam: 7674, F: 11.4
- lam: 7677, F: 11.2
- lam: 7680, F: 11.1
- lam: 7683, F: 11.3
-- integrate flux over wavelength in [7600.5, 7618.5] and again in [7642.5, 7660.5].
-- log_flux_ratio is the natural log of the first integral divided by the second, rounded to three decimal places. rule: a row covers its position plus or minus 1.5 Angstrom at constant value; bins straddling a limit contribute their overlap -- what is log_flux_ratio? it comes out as 0.106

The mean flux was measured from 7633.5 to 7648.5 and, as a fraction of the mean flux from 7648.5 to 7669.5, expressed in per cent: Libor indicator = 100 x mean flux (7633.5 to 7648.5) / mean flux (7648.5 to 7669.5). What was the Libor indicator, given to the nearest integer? 102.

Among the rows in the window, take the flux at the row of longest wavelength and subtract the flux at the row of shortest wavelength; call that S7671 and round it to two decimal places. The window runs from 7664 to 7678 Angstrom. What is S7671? -0.10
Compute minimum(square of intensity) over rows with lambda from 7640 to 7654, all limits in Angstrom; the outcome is 123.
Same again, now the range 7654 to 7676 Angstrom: 117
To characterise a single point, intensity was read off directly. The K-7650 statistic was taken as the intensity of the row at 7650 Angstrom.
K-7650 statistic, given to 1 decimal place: 11.1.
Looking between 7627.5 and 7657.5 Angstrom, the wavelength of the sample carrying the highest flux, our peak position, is 7635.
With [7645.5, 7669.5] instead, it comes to 7668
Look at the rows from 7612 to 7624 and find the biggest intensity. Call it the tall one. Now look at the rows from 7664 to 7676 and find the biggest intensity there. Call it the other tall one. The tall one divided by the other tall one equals 1.10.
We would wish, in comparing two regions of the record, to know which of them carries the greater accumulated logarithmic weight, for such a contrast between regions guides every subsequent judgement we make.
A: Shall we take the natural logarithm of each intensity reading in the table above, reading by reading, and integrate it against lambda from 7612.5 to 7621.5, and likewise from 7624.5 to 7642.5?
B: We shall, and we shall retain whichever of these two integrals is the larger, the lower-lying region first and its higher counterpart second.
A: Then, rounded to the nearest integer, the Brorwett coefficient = 44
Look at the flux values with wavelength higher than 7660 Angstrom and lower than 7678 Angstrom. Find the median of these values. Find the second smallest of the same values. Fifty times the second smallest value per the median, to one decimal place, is 49.3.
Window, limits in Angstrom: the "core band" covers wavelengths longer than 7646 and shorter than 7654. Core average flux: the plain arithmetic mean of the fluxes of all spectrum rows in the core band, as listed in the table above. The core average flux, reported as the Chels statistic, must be 11.1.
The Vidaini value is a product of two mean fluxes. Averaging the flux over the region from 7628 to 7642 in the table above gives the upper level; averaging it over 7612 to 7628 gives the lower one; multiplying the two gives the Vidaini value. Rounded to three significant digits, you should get 136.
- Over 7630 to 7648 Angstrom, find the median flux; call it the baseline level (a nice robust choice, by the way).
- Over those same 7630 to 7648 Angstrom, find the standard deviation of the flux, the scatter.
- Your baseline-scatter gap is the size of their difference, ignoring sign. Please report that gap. 11.2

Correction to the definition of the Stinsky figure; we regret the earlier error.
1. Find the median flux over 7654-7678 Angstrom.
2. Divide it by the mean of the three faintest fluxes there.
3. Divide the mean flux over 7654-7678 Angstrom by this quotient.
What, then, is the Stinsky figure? 10.85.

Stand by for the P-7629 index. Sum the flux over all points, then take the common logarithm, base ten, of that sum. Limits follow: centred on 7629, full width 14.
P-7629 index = 1.76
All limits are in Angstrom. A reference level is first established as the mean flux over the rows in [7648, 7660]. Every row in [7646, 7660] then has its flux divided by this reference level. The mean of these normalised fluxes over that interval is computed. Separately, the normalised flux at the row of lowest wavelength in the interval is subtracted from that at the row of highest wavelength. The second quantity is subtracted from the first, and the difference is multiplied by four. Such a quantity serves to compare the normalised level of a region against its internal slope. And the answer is 4.12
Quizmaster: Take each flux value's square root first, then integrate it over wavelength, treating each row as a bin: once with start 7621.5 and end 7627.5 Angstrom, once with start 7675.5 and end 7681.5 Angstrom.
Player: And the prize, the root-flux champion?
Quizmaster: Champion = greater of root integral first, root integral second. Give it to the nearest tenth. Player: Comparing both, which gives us 20.3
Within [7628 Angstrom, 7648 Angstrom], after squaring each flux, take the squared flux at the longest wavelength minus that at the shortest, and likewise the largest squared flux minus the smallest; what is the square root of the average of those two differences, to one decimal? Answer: 2.4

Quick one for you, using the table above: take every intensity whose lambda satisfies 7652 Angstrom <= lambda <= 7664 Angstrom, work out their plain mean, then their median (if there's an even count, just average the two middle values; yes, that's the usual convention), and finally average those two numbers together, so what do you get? 10.95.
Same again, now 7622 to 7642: 11.39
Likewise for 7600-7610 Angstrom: 12.08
